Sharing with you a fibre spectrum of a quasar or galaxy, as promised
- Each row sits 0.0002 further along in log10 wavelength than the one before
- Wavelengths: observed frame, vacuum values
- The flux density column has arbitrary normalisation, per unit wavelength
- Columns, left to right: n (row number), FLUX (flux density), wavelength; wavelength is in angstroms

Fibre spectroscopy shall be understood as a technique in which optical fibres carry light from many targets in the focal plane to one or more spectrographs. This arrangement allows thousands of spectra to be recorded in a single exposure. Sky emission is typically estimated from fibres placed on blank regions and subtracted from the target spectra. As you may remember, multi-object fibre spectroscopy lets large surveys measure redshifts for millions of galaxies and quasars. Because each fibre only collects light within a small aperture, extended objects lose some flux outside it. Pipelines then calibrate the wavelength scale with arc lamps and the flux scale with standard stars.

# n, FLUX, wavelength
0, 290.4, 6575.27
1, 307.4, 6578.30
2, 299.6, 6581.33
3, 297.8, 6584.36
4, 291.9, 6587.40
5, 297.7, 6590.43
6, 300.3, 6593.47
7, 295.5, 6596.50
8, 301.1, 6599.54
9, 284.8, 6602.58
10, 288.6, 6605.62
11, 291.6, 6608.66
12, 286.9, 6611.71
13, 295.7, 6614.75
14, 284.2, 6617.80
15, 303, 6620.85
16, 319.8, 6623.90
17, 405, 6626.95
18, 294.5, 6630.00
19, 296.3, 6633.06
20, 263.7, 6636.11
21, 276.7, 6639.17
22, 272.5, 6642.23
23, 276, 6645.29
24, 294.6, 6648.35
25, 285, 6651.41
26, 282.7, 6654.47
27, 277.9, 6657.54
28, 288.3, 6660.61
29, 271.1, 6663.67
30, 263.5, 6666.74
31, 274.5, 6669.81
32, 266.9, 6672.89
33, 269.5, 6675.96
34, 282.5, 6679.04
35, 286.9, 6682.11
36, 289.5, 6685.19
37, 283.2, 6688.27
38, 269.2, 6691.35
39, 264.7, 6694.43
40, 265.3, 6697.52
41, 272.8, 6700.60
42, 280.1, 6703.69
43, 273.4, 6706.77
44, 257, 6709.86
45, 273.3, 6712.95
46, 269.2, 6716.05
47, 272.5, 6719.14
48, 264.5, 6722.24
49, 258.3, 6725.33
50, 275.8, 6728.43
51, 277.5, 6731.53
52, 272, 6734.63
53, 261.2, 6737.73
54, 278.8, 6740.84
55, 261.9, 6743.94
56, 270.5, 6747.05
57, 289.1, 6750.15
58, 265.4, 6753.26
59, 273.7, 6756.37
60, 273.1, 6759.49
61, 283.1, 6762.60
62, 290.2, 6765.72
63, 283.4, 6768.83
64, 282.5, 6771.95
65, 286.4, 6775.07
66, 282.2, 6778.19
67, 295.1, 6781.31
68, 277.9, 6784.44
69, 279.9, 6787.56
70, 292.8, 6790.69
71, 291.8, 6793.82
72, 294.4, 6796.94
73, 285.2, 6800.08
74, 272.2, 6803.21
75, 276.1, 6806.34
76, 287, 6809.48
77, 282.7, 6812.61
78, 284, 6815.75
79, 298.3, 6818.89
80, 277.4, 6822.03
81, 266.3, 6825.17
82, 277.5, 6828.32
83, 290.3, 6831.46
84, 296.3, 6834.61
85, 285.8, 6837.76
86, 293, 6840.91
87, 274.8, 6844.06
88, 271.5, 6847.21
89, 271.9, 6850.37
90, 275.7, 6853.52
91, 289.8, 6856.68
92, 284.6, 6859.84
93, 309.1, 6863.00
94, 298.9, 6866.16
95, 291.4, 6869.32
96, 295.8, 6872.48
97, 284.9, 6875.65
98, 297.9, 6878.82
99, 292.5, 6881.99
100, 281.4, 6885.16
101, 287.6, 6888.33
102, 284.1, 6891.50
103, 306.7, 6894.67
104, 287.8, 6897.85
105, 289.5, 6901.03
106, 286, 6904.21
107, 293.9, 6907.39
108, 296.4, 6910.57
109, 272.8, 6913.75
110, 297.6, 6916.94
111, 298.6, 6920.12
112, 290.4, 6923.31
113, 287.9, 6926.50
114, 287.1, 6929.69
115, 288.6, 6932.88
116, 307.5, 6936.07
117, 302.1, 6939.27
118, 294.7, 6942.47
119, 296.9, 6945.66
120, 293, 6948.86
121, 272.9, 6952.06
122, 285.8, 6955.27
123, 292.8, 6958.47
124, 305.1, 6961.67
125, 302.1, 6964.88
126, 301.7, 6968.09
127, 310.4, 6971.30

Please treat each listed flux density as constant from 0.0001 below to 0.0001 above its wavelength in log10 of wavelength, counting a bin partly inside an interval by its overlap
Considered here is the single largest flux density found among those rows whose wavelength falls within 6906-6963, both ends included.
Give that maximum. 307.5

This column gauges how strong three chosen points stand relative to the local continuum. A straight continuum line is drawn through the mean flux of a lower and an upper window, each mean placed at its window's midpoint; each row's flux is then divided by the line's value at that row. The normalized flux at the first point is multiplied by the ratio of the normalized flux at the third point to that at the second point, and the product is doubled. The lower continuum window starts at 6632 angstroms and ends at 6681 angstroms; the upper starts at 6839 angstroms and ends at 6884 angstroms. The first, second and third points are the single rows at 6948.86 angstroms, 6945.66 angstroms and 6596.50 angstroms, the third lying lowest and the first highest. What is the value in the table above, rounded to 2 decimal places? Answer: 2.12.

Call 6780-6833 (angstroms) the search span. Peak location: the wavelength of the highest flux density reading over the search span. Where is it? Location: 6818.89 angstroms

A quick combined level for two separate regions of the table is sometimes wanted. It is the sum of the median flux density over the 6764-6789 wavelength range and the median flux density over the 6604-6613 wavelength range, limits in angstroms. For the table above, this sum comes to 572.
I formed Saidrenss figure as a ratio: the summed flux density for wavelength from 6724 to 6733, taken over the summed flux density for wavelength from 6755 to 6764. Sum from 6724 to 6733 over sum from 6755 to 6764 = 0.98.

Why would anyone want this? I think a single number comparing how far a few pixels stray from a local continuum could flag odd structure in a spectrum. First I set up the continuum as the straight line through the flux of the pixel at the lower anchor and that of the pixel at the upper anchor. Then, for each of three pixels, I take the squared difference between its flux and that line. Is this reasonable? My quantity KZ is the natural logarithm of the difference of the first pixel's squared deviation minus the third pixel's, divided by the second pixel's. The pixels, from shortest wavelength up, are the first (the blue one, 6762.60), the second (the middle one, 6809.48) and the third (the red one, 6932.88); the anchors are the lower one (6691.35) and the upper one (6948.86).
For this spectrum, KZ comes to -0.1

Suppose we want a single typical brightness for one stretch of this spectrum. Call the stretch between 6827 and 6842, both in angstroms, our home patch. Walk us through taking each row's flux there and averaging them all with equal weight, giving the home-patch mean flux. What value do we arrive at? 289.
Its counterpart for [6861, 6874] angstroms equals 299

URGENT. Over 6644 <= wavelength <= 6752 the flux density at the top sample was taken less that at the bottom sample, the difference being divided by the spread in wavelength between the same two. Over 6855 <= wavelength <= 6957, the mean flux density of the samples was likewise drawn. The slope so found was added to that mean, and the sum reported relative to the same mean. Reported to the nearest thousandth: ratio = 1.000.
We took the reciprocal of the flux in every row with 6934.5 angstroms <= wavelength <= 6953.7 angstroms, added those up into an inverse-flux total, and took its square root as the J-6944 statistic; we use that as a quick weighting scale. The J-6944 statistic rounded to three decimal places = 0.143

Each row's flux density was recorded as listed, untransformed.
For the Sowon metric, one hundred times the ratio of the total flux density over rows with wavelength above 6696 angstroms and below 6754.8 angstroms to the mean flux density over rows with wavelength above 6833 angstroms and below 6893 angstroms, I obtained 1786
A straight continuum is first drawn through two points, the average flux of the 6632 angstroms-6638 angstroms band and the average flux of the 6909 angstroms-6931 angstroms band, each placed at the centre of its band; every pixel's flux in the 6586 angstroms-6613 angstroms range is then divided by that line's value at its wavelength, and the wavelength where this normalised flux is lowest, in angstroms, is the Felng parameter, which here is 6602.58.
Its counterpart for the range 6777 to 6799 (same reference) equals 6784.44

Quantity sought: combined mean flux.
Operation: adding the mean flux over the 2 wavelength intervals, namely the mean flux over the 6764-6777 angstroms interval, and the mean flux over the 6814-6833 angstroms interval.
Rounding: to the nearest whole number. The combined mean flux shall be 568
